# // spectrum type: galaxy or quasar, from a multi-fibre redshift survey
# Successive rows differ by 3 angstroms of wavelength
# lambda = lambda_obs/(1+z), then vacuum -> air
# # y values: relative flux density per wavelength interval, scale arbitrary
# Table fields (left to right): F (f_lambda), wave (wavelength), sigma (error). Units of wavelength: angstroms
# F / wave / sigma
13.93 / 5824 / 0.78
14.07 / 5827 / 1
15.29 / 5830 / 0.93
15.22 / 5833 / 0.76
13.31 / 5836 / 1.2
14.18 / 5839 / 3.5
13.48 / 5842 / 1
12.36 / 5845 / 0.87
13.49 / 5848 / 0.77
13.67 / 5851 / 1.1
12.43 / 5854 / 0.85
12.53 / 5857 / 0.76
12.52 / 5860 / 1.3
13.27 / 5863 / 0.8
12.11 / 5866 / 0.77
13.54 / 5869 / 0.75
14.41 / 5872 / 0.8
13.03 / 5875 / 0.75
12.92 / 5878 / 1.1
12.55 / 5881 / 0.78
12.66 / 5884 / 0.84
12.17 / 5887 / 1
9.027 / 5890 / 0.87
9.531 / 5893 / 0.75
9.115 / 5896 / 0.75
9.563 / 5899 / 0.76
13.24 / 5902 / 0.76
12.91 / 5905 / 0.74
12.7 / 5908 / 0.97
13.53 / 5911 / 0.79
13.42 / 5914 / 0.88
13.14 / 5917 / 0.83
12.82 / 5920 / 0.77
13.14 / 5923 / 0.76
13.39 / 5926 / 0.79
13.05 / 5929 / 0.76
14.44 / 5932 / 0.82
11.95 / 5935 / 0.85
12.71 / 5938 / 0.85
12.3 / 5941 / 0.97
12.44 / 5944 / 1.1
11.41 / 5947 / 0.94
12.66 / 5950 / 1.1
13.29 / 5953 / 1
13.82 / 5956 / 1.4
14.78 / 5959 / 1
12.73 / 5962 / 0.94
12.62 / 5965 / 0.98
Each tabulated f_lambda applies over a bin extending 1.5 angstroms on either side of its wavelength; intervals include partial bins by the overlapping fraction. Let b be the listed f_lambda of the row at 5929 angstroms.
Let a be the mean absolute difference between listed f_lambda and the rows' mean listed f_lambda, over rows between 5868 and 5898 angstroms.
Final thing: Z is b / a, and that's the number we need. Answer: 8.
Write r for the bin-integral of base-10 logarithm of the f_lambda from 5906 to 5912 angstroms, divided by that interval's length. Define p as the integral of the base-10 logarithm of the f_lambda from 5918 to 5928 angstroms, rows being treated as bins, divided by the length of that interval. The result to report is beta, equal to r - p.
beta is 0.00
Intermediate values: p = 1.118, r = 1.116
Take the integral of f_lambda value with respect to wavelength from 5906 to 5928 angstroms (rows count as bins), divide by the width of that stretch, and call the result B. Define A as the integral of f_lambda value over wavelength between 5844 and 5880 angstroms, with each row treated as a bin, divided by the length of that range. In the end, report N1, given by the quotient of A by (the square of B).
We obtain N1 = 0.075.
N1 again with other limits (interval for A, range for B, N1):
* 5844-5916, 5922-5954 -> 0.076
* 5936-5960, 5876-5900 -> 0.106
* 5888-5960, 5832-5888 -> 0.072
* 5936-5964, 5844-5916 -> 0.084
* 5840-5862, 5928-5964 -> 0.077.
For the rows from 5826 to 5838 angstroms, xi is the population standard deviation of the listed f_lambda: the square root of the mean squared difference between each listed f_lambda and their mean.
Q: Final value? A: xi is 0.83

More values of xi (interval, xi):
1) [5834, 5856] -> 0.61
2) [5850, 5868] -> 0.54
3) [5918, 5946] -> 0.68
